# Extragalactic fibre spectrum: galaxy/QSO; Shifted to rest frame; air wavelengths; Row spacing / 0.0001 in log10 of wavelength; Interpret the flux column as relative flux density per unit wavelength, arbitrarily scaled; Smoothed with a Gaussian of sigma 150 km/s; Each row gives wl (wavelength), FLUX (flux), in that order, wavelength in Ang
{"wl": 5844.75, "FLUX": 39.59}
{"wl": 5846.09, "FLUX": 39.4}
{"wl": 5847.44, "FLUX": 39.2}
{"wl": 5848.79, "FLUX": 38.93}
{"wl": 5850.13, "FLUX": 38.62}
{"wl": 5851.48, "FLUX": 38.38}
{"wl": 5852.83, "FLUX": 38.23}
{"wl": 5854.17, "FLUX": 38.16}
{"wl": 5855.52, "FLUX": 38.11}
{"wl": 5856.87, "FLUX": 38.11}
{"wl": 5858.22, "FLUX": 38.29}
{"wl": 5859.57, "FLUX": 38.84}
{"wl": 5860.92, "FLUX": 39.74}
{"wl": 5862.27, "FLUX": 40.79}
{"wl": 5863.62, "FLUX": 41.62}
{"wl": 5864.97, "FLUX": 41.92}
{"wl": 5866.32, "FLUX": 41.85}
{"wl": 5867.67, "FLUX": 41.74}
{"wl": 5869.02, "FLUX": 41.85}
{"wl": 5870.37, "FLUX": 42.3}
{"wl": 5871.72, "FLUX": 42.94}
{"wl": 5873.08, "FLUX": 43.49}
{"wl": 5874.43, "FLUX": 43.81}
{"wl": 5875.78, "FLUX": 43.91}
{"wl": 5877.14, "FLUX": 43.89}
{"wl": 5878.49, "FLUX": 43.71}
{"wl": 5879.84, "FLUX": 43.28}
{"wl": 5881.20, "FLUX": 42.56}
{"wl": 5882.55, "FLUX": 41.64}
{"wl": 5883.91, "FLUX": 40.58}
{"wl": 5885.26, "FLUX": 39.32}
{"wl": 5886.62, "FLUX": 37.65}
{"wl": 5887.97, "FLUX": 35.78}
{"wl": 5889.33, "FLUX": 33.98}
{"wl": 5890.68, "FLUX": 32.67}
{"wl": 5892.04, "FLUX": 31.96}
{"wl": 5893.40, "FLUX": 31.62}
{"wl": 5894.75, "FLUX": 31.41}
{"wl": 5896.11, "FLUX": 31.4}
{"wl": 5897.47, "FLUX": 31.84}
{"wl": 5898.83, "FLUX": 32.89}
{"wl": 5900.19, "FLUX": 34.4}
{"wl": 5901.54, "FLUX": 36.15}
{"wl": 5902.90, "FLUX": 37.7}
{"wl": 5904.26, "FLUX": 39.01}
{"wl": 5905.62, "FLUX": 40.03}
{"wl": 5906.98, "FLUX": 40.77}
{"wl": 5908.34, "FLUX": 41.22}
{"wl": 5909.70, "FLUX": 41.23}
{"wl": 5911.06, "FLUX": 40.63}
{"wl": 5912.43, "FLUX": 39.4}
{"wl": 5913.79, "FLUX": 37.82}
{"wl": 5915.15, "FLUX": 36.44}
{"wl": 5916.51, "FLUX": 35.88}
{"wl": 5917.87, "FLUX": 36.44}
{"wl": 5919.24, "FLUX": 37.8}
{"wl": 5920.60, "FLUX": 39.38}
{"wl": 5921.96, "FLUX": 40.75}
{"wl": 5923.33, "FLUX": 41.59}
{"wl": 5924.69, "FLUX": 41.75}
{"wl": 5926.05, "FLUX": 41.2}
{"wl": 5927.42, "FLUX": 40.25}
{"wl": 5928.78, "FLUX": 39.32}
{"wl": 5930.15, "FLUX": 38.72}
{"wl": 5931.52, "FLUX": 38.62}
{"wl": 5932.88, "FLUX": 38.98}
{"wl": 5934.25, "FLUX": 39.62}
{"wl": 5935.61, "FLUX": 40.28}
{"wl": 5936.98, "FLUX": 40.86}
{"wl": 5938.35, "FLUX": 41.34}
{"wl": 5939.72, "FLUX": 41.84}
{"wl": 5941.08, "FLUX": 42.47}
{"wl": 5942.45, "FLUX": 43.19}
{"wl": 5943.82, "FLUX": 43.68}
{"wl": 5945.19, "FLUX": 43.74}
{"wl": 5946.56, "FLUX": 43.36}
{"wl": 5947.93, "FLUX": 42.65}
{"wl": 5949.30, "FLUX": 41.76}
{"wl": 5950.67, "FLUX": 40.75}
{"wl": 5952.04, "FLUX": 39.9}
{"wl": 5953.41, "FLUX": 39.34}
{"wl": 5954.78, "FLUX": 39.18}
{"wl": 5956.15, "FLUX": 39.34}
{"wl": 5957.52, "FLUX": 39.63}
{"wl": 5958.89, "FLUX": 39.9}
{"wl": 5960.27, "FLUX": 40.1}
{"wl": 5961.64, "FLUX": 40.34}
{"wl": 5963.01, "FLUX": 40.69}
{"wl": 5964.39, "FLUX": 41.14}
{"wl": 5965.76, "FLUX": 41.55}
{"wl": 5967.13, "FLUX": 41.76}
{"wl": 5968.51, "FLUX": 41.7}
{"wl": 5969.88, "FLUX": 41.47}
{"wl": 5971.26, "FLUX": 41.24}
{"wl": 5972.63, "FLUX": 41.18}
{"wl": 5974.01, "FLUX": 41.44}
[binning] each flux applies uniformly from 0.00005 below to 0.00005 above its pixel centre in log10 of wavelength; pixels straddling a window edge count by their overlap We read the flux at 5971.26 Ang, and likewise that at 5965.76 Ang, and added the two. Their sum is 83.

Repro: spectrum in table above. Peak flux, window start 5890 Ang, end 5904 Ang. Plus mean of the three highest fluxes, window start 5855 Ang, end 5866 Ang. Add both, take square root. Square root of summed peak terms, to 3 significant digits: 8.90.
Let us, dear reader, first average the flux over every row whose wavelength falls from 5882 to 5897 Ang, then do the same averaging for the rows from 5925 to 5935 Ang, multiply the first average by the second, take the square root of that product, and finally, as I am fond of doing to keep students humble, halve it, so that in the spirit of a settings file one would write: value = 18.7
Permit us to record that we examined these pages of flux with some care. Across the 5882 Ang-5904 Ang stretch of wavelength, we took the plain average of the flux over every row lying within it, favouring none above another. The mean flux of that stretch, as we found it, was 35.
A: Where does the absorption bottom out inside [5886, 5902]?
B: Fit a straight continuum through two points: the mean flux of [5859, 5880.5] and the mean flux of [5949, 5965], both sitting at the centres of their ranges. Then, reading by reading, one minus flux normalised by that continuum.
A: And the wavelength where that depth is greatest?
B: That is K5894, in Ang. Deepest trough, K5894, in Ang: 5894.75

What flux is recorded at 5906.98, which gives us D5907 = 40.77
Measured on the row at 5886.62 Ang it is 37.65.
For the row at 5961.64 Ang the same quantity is 40.34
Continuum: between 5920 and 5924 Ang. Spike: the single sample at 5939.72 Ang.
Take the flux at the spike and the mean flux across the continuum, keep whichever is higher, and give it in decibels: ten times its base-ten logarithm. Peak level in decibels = 16.22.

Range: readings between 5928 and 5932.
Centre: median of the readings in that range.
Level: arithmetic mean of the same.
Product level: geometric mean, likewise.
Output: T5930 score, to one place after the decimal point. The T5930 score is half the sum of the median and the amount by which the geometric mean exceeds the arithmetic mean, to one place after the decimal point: 19.4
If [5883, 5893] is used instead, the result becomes 17.8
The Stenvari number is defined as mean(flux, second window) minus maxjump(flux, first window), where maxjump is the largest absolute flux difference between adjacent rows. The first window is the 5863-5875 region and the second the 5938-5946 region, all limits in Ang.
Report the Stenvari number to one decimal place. 42.1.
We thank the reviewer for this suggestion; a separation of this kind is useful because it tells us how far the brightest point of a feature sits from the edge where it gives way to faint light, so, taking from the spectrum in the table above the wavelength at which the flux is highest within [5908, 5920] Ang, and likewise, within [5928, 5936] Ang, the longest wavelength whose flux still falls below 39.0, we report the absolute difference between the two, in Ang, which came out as 23.2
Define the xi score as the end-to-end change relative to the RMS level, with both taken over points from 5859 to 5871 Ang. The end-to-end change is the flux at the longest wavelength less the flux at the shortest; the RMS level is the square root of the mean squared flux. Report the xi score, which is 0.08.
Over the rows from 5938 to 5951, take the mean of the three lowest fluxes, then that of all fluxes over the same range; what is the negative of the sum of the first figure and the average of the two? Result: -83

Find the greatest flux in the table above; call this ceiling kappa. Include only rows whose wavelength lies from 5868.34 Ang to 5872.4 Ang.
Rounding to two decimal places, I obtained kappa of 42.94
